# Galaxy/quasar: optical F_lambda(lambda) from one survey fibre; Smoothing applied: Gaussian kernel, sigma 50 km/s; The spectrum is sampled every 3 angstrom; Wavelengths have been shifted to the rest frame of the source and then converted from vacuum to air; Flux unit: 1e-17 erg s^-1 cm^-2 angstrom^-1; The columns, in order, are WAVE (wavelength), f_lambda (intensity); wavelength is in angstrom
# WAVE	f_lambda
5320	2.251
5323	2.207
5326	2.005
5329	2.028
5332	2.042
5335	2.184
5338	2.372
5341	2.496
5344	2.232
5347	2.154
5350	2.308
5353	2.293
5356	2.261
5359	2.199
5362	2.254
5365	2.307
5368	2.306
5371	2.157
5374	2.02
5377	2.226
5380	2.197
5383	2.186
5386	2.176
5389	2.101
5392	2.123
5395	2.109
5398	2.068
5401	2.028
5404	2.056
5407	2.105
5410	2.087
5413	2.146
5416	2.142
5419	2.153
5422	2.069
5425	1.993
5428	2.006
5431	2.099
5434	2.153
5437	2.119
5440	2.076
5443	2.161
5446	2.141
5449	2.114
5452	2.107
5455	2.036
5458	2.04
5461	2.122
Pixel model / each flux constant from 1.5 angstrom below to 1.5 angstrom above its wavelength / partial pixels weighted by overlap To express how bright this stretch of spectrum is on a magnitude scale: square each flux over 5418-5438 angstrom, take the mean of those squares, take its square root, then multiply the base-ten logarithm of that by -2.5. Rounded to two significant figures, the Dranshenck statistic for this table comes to -0.80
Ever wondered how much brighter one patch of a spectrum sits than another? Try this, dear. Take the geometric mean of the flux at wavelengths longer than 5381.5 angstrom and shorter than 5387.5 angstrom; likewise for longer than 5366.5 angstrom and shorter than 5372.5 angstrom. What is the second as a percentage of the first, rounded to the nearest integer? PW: 102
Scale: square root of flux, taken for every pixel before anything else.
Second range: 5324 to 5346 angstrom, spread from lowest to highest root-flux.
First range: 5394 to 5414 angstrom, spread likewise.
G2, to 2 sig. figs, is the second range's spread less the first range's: 0.12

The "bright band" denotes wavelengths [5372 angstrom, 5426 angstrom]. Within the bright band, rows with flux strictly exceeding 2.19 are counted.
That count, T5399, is 2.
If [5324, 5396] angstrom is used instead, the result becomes 12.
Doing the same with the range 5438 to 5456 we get 0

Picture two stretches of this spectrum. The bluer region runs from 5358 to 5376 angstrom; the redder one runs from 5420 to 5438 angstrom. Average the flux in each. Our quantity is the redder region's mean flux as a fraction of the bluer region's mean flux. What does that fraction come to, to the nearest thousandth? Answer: 0.939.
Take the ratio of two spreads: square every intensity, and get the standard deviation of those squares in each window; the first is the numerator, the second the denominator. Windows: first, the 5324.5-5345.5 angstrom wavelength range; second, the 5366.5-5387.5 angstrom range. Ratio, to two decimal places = 2.26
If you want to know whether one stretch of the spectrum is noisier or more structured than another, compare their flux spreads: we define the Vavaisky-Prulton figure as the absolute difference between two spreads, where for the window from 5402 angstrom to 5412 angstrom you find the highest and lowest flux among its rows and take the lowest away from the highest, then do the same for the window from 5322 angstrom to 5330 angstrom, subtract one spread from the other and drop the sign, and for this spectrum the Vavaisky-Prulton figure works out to 0.15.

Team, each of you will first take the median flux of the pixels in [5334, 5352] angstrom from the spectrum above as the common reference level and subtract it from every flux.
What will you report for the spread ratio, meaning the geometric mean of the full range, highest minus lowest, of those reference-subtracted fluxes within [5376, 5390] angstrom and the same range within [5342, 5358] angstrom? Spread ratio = 0.14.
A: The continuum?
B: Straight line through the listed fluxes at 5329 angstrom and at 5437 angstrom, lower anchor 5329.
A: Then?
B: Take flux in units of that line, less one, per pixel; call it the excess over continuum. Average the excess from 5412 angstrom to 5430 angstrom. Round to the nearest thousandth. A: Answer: -0.010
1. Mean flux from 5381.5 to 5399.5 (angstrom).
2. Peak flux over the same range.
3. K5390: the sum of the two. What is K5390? 4.31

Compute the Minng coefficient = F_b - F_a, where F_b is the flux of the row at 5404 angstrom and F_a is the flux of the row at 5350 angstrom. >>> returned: -0.25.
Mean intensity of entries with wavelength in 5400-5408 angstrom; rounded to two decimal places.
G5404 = 2.06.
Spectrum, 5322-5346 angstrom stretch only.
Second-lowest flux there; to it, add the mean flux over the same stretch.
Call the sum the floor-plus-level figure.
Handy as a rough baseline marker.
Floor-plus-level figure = 4.22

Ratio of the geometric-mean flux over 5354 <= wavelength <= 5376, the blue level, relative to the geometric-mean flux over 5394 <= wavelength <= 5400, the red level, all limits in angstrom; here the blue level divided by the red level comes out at 1.06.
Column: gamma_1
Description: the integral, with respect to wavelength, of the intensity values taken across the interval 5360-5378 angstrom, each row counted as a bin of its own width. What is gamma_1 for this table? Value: 39.8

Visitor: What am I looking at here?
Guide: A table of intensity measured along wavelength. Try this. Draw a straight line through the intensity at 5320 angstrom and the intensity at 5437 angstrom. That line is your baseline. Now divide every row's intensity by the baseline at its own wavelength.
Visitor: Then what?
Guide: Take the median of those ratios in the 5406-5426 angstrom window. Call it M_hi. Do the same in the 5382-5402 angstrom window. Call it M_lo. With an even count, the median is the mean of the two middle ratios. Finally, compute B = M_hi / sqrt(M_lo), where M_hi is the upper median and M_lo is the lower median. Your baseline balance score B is 0.991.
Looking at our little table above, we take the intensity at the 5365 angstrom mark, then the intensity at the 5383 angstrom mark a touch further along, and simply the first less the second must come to 0.12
